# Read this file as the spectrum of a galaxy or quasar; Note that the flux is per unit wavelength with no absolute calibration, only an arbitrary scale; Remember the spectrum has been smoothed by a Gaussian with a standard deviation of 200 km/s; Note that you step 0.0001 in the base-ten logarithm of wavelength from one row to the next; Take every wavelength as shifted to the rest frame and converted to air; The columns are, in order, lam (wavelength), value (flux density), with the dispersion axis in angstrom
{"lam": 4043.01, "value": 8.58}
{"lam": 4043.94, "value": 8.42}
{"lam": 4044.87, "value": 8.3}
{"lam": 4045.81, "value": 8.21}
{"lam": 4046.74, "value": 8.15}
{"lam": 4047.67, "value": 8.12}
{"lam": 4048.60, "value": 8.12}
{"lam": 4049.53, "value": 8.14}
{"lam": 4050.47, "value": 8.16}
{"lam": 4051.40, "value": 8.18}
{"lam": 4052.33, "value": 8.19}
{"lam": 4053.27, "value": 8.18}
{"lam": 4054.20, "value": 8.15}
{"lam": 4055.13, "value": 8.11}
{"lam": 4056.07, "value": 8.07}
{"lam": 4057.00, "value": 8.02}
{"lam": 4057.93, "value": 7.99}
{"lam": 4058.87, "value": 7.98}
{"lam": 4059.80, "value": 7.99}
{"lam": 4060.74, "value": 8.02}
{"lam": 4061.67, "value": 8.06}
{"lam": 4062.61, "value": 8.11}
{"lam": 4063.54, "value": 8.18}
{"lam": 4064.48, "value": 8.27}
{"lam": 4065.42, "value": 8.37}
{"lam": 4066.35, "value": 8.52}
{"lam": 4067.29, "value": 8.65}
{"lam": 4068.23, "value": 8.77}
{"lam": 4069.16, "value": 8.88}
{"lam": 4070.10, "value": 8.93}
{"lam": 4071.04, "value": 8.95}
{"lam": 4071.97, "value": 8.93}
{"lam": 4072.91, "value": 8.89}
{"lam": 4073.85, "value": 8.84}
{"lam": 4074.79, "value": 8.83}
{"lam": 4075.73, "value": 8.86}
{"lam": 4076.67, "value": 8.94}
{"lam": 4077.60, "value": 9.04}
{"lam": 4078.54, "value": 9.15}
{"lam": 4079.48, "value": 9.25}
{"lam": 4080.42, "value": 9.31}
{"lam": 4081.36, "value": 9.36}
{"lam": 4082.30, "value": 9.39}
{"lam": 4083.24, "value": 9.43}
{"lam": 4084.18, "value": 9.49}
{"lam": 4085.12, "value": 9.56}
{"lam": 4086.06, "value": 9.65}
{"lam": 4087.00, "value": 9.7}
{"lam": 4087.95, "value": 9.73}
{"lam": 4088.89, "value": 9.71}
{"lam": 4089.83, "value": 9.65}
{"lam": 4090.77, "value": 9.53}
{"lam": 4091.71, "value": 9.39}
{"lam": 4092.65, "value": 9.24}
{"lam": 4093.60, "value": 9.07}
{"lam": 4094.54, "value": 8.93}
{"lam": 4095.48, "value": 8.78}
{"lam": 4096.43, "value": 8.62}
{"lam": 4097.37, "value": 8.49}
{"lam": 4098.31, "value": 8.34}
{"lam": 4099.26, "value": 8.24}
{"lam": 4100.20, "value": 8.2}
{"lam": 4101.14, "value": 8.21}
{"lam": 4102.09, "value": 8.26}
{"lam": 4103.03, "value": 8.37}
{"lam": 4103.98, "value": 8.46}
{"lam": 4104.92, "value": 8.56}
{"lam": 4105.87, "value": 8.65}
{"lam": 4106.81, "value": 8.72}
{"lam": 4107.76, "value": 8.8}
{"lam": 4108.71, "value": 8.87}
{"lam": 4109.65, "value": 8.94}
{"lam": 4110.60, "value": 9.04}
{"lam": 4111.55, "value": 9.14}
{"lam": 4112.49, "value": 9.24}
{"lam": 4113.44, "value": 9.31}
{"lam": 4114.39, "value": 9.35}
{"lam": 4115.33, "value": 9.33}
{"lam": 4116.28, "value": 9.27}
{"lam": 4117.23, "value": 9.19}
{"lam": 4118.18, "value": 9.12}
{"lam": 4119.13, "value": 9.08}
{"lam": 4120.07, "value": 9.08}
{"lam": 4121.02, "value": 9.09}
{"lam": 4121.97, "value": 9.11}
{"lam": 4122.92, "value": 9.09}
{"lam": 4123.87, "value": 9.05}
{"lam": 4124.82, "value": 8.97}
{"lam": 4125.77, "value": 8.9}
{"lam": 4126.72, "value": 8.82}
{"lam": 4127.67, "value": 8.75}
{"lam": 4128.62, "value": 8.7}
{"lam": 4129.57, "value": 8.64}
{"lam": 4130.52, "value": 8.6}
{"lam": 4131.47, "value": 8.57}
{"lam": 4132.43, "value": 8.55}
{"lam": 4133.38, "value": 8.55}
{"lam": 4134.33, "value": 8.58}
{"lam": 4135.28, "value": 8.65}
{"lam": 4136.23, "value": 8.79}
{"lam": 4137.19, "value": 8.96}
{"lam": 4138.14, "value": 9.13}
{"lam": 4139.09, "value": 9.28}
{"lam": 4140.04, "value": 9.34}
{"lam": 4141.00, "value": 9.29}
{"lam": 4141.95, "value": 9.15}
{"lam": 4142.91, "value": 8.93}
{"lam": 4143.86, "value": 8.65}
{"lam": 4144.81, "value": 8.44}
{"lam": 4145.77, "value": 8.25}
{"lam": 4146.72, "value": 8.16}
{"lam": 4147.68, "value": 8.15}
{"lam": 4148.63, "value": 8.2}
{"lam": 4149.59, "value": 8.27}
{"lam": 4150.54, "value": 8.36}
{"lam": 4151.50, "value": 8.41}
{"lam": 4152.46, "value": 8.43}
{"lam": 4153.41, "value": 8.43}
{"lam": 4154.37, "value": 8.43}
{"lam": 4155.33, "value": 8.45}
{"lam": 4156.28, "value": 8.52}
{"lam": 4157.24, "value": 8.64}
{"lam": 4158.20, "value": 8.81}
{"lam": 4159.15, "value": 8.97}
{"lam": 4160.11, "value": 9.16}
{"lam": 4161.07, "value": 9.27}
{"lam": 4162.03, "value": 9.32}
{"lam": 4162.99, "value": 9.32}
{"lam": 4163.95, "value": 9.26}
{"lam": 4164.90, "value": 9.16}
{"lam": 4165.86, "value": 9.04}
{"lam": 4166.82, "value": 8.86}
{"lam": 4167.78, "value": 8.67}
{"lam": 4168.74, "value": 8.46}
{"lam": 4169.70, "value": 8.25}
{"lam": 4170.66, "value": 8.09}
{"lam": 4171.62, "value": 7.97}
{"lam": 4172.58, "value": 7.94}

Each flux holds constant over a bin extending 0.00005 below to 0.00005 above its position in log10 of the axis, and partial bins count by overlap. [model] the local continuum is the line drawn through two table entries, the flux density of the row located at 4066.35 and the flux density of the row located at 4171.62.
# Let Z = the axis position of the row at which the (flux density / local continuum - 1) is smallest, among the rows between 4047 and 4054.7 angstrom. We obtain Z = 4047.67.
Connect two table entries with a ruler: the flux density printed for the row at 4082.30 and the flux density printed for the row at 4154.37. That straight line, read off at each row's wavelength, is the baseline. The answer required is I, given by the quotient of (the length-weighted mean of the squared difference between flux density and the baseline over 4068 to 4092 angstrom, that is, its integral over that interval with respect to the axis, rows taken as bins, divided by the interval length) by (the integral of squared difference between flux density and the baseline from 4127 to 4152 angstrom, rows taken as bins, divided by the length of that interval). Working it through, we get 1.8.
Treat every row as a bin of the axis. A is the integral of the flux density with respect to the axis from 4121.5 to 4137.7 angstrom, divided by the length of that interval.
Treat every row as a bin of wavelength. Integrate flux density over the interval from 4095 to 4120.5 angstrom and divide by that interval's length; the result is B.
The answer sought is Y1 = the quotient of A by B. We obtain 0.997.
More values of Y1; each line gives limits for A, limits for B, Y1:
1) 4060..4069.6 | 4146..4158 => 0.999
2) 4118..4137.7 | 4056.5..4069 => 1.072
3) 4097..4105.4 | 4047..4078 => 0.993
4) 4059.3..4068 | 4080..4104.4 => 0.913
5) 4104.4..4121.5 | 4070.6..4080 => 1.008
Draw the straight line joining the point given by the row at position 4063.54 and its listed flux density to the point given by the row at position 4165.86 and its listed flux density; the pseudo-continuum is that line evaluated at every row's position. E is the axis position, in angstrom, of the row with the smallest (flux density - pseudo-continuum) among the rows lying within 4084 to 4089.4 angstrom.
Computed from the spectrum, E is 4084.18 angstrom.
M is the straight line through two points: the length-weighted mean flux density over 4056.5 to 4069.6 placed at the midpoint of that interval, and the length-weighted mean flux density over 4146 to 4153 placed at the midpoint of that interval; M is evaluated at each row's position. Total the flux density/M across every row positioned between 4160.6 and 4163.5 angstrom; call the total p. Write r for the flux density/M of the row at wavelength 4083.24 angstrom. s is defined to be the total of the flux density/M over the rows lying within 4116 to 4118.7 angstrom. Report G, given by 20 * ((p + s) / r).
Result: 118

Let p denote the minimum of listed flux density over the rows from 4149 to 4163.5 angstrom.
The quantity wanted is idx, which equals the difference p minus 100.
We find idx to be -91.7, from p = 8.27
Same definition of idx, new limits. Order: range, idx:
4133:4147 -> -91.8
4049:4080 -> -92.0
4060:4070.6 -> -92.0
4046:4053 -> -91.9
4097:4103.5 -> -91.8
